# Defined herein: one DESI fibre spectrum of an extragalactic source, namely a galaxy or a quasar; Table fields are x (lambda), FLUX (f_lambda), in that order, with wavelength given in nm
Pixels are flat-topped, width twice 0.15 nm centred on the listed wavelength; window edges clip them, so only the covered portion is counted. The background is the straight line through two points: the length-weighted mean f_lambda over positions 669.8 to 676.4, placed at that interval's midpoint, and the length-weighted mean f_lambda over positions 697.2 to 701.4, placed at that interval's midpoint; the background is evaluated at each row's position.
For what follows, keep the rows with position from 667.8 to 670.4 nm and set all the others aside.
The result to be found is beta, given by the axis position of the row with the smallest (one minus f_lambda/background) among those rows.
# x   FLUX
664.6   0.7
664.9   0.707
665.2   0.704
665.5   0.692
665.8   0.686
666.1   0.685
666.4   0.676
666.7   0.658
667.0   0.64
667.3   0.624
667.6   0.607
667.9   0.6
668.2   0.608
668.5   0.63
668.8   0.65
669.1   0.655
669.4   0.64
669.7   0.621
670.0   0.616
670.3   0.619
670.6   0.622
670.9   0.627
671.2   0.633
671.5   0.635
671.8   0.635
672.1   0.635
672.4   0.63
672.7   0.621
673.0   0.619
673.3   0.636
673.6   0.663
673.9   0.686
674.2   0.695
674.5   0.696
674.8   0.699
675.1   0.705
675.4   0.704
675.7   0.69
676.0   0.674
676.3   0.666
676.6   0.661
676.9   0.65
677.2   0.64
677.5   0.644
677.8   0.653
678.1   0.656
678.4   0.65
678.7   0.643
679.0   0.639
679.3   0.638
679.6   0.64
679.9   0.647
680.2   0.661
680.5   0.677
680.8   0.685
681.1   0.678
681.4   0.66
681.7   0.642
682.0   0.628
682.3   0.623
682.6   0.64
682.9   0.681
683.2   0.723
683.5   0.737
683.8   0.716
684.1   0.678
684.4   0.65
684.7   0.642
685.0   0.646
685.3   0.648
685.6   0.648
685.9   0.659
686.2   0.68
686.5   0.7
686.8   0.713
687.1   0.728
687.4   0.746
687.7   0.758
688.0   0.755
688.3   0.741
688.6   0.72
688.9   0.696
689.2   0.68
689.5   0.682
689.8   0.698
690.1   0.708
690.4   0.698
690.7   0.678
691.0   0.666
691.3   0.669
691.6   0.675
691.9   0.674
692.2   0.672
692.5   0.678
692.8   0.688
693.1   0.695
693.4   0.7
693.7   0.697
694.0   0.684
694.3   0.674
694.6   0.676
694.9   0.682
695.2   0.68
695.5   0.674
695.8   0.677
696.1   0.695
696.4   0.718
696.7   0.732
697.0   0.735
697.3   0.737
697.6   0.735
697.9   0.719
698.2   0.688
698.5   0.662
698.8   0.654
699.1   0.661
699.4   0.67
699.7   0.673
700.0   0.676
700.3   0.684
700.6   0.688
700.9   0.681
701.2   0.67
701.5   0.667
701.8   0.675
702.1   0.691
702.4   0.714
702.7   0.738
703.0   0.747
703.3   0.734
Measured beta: 669.1 nm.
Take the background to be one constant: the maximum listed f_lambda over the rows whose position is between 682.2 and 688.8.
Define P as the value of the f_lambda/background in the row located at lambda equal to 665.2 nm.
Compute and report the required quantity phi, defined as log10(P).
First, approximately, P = 0.93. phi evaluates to -0.03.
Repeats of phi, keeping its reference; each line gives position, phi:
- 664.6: -0.03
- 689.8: -0.04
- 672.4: -0.08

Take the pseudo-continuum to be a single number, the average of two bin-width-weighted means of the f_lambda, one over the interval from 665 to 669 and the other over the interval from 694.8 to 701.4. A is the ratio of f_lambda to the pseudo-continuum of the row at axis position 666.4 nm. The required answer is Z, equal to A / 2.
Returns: 0.504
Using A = 1.008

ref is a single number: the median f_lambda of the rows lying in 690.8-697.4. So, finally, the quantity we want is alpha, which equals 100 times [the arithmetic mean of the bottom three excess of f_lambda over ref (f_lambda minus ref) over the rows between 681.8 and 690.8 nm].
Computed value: -5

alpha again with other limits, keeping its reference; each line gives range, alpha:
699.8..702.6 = -1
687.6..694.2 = -1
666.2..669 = -8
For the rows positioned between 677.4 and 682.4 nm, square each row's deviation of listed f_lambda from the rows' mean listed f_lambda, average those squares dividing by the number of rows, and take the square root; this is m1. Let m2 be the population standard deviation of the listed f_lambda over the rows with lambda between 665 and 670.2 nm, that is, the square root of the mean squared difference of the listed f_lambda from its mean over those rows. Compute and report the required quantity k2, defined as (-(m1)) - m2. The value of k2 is -0.048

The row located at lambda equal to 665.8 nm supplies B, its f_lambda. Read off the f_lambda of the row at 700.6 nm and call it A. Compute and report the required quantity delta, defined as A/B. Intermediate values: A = 0.688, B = 0.686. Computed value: 1.00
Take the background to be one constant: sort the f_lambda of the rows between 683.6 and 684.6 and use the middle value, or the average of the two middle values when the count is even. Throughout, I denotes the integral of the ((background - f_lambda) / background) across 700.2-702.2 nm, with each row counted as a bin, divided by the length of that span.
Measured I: 0.00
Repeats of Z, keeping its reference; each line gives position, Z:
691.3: 0.499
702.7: 0.550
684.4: 0.484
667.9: 0.447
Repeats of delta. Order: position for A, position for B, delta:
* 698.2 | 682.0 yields 1.10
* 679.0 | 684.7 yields 1.00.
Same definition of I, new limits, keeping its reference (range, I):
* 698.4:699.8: 0.02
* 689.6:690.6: -0.03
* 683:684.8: -0.02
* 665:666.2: -0.02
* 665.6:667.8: 0.04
